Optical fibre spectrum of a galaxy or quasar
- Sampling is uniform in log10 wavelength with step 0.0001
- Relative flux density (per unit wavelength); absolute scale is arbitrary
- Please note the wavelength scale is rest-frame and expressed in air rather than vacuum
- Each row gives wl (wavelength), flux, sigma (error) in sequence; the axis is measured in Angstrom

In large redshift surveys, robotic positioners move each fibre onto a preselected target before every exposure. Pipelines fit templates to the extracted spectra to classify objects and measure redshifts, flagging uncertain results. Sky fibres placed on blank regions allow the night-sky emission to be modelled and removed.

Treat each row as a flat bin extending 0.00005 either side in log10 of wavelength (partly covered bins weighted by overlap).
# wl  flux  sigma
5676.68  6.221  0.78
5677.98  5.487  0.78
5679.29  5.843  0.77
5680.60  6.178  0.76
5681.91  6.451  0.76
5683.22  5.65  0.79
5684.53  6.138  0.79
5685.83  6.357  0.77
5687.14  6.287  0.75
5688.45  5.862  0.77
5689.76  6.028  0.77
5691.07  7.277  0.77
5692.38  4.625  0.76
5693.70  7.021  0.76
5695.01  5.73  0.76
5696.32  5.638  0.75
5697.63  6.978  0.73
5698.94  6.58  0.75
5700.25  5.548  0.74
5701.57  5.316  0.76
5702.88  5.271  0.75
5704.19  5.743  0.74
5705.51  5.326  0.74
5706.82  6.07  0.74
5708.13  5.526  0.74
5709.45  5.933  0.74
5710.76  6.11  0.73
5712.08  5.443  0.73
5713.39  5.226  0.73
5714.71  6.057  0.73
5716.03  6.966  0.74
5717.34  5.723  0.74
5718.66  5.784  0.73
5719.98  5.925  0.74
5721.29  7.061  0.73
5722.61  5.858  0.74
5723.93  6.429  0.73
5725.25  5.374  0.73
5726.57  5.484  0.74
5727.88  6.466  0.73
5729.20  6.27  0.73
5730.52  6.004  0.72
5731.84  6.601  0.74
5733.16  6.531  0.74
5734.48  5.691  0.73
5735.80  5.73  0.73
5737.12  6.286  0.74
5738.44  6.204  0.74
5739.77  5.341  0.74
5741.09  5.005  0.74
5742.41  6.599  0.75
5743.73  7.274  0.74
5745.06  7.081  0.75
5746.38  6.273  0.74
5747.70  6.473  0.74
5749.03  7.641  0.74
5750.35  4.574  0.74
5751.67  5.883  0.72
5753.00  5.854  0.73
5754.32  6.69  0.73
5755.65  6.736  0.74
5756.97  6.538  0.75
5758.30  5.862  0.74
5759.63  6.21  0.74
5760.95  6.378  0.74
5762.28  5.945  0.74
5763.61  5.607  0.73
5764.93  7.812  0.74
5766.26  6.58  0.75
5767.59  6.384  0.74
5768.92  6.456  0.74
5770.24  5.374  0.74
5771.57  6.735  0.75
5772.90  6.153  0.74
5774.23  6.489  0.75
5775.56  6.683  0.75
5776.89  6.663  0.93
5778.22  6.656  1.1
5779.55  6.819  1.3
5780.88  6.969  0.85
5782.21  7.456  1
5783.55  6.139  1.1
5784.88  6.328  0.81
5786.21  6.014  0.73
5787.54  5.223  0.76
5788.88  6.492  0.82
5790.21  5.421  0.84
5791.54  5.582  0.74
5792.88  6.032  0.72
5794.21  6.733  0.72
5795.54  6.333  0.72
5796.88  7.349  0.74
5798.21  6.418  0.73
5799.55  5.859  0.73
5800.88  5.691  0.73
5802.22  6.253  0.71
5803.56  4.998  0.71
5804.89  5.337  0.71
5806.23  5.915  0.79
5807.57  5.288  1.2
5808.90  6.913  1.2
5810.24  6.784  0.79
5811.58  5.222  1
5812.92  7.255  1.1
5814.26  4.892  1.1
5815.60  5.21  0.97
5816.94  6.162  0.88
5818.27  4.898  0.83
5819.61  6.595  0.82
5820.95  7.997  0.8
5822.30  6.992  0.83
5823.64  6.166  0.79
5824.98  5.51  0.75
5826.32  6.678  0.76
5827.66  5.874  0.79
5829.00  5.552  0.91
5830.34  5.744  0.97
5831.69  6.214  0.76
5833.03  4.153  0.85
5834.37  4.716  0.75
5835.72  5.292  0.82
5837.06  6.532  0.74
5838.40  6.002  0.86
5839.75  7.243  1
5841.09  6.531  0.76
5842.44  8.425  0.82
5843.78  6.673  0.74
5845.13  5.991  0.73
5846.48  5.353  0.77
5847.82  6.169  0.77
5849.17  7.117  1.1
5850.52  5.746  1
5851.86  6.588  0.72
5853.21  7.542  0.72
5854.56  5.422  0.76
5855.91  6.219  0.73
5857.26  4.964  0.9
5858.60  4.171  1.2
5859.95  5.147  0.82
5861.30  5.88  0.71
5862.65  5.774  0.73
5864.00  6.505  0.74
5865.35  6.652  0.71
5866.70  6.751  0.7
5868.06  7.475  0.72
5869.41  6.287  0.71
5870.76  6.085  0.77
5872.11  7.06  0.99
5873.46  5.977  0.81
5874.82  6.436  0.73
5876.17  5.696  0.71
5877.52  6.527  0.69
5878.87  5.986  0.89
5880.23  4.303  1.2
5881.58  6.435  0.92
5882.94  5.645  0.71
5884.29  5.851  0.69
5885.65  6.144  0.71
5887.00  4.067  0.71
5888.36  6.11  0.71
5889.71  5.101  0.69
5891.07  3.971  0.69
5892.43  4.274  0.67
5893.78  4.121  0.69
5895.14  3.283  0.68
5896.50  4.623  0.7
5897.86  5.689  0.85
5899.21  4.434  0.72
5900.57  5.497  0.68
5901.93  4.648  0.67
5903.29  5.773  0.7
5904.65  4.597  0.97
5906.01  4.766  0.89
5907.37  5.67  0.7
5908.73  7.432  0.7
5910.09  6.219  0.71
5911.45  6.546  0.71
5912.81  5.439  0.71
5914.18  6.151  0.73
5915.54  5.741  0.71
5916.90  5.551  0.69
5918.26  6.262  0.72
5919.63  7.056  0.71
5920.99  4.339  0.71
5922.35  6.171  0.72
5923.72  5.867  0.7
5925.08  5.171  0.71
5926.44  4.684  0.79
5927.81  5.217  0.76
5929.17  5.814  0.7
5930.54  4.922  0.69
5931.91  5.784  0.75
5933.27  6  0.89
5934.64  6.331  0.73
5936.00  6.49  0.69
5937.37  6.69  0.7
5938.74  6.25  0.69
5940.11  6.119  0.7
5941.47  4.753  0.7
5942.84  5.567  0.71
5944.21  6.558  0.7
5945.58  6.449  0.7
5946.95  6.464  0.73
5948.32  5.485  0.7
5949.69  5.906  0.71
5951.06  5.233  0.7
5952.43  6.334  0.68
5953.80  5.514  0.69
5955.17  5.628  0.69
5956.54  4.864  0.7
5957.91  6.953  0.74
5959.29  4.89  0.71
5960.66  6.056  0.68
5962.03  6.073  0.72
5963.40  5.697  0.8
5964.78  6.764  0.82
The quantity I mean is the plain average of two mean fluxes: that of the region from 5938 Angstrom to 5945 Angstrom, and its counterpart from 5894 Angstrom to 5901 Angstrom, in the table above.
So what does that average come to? 5.3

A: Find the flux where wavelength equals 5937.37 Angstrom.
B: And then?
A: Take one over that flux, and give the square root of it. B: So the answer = 0.39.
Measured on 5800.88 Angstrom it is 0.42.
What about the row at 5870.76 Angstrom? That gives 0.41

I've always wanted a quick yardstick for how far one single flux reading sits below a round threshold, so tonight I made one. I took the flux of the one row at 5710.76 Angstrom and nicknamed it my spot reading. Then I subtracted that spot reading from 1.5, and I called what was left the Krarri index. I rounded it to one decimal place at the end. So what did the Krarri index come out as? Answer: -4.6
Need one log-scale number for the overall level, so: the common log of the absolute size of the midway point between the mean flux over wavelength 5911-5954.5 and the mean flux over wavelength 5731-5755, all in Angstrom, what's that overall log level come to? 0.780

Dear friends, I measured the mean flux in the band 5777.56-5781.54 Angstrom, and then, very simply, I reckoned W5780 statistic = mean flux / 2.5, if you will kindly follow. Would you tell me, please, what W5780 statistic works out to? 2.7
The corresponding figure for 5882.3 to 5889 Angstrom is 2.2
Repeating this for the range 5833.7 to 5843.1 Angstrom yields 2.6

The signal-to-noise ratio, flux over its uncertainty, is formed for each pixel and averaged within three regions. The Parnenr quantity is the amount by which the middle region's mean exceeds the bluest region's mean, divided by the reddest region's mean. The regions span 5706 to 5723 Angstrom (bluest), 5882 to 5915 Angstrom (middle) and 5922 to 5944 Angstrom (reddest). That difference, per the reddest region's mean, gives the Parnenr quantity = -0.10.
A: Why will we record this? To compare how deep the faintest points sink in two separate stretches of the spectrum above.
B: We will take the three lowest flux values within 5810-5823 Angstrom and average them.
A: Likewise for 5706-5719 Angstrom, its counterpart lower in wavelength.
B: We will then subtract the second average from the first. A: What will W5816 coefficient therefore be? -0.4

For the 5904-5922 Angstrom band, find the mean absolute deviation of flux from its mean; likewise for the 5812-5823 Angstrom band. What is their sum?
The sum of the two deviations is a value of 1.7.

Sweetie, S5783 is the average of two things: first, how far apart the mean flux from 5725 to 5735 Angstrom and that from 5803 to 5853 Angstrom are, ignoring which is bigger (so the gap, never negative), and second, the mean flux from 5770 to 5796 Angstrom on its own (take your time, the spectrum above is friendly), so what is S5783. 3.17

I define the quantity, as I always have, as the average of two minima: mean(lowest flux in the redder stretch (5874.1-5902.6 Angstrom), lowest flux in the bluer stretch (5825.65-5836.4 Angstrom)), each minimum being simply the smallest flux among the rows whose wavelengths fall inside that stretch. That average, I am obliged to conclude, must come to 3.7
